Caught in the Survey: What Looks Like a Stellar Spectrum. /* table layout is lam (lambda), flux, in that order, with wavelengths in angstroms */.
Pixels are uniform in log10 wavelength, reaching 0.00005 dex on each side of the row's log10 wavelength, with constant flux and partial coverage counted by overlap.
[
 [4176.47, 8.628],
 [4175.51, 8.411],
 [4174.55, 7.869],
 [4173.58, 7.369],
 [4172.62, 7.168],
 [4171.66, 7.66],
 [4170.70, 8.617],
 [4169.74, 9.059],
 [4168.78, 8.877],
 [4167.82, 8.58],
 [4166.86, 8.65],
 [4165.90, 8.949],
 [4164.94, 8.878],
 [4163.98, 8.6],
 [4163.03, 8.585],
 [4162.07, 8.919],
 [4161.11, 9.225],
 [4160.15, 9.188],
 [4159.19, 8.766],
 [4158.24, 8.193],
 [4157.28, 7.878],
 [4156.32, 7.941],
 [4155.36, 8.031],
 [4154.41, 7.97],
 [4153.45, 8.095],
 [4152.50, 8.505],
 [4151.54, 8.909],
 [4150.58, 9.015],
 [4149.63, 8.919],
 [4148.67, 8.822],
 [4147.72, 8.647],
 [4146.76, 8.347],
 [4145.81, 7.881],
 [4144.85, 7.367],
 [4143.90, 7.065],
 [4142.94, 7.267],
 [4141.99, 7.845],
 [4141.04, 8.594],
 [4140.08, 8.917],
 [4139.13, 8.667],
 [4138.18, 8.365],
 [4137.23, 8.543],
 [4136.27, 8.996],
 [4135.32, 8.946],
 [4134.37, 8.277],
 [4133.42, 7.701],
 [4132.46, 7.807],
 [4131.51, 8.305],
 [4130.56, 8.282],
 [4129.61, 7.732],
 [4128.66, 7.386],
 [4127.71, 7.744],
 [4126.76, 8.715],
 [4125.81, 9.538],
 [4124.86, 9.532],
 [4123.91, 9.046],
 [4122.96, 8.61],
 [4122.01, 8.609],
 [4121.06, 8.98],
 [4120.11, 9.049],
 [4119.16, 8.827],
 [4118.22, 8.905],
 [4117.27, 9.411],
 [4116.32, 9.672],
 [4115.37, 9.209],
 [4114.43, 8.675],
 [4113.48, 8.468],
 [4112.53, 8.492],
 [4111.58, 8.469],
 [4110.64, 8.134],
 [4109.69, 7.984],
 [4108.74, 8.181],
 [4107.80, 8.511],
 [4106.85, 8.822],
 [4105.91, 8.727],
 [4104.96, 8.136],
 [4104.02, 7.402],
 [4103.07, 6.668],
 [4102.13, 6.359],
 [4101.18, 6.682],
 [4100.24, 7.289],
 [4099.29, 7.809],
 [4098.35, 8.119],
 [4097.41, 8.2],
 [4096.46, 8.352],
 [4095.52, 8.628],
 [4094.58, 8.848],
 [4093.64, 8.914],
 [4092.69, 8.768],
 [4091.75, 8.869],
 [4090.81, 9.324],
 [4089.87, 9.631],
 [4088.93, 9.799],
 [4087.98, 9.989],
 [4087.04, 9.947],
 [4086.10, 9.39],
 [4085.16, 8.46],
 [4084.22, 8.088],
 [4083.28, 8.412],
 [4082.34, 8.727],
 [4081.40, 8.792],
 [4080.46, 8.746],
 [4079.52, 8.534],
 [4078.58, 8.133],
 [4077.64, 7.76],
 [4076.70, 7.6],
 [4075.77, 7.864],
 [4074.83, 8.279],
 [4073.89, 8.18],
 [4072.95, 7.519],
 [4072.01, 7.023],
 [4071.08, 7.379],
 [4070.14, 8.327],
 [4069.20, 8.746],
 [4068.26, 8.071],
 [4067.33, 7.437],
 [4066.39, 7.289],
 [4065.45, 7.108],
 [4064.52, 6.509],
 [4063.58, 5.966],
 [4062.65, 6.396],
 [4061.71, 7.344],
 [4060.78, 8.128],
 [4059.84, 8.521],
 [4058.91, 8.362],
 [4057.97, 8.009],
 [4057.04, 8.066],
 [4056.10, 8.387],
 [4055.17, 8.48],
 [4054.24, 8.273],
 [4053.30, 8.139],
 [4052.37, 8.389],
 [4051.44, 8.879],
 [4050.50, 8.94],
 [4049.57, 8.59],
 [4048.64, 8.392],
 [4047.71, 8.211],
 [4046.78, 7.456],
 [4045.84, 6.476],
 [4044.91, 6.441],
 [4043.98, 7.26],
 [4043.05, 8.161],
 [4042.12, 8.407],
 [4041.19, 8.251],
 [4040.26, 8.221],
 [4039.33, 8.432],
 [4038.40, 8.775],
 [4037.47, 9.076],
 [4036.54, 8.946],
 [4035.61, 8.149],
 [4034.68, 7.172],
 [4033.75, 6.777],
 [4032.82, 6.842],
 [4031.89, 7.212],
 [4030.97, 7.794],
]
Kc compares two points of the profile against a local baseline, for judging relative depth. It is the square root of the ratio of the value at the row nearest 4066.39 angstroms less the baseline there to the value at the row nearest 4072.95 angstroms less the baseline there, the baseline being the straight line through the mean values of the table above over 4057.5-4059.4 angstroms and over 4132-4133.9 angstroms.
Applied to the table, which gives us 1.21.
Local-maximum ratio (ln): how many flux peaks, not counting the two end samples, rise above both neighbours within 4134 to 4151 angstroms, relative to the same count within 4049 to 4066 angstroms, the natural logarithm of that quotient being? -0.41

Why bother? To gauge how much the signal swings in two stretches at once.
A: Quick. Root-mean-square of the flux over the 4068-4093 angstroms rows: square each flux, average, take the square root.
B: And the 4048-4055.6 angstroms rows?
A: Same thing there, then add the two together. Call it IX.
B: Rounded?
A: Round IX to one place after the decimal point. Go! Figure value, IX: 17.1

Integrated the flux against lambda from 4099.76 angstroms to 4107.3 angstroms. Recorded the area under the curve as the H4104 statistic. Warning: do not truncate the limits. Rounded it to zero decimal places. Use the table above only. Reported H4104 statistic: 57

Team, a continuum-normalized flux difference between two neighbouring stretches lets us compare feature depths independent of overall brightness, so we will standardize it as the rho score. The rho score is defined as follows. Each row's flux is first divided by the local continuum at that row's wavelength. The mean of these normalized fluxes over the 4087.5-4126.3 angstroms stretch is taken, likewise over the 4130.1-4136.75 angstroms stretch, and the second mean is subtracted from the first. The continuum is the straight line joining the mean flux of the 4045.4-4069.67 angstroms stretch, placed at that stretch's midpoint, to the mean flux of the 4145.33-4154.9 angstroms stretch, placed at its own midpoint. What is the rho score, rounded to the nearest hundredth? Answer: 0.05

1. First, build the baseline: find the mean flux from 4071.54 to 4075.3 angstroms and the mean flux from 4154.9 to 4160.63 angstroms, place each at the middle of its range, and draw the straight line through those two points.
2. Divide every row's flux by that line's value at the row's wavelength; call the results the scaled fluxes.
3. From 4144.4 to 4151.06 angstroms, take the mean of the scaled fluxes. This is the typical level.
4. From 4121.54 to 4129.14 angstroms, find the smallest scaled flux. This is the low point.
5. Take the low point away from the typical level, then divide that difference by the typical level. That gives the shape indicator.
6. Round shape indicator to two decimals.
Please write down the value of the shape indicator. 0.11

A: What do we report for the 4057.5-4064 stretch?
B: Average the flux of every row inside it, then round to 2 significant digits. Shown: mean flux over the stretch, 7.5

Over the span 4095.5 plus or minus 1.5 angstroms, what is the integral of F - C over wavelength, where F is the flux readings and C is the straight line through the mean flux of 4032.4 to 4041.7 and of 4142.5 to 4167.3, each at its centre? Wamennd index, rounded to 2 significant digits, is 1.1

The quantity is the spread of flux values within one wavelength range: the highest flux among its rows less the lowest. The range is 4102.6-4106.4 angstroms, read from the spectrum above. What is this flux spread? 2.1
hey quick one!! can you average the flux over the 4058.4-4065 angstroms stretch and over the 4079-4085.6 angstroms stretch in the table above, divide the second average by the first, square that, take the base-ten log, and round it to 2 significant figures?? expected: 0.13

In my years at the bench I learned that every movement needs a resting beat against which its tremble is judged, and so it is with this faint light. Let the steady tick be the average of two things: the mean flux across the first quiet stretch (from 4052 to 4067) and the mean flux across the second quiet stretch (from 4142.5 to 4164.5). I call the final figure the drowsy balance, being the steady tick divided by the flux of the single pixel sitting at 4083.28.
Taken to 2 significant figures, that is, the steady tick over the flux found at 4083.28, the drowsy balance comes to 0.95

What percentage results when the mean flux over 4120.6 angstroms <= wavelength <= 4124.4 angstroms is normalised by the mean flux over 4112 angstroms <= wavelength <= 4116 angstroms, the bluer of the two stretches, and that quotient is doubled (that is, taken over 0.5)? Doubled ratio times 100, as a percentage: 202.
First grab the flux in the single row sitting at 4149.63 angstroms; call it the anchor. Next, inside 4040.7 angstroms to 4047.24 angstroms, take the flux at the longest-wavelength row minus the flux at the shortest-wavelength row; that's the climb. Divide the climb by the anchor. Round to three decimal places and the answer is -0.089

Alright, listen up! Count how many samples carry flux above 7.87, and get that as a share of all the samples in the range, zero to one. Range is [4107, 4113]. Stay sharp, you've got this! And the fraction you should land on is 1.00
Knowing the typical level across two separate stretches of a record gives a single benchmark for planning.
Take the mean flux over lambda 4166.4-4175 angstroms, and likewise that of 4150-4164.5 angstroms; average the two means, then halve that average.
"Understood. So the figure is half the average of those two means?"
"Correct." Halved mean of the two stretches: 4.18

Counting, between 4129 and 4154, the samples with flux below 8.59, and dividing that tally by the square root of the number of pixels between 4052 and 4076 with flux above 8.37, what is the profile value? 7.2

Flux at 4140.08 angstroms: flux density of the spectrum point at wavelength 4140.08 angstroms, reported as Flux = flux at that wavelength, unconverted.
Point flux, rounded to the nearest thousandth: 8.917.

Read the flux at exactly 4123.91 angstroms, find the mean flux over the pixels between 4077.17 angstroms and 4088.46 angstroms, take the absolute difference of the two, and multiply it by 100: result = 30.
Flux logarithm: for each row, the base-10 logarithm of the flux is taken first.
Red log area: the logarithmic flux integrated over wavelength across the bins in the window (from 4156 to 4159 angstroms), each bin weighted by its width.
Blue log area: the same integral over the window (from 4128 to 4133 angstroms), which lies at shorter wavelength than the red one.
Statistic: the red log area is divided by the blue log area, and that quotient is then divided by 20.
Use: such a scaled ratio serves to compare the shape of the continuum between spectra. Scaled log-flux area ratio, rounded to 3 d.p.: 0.030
